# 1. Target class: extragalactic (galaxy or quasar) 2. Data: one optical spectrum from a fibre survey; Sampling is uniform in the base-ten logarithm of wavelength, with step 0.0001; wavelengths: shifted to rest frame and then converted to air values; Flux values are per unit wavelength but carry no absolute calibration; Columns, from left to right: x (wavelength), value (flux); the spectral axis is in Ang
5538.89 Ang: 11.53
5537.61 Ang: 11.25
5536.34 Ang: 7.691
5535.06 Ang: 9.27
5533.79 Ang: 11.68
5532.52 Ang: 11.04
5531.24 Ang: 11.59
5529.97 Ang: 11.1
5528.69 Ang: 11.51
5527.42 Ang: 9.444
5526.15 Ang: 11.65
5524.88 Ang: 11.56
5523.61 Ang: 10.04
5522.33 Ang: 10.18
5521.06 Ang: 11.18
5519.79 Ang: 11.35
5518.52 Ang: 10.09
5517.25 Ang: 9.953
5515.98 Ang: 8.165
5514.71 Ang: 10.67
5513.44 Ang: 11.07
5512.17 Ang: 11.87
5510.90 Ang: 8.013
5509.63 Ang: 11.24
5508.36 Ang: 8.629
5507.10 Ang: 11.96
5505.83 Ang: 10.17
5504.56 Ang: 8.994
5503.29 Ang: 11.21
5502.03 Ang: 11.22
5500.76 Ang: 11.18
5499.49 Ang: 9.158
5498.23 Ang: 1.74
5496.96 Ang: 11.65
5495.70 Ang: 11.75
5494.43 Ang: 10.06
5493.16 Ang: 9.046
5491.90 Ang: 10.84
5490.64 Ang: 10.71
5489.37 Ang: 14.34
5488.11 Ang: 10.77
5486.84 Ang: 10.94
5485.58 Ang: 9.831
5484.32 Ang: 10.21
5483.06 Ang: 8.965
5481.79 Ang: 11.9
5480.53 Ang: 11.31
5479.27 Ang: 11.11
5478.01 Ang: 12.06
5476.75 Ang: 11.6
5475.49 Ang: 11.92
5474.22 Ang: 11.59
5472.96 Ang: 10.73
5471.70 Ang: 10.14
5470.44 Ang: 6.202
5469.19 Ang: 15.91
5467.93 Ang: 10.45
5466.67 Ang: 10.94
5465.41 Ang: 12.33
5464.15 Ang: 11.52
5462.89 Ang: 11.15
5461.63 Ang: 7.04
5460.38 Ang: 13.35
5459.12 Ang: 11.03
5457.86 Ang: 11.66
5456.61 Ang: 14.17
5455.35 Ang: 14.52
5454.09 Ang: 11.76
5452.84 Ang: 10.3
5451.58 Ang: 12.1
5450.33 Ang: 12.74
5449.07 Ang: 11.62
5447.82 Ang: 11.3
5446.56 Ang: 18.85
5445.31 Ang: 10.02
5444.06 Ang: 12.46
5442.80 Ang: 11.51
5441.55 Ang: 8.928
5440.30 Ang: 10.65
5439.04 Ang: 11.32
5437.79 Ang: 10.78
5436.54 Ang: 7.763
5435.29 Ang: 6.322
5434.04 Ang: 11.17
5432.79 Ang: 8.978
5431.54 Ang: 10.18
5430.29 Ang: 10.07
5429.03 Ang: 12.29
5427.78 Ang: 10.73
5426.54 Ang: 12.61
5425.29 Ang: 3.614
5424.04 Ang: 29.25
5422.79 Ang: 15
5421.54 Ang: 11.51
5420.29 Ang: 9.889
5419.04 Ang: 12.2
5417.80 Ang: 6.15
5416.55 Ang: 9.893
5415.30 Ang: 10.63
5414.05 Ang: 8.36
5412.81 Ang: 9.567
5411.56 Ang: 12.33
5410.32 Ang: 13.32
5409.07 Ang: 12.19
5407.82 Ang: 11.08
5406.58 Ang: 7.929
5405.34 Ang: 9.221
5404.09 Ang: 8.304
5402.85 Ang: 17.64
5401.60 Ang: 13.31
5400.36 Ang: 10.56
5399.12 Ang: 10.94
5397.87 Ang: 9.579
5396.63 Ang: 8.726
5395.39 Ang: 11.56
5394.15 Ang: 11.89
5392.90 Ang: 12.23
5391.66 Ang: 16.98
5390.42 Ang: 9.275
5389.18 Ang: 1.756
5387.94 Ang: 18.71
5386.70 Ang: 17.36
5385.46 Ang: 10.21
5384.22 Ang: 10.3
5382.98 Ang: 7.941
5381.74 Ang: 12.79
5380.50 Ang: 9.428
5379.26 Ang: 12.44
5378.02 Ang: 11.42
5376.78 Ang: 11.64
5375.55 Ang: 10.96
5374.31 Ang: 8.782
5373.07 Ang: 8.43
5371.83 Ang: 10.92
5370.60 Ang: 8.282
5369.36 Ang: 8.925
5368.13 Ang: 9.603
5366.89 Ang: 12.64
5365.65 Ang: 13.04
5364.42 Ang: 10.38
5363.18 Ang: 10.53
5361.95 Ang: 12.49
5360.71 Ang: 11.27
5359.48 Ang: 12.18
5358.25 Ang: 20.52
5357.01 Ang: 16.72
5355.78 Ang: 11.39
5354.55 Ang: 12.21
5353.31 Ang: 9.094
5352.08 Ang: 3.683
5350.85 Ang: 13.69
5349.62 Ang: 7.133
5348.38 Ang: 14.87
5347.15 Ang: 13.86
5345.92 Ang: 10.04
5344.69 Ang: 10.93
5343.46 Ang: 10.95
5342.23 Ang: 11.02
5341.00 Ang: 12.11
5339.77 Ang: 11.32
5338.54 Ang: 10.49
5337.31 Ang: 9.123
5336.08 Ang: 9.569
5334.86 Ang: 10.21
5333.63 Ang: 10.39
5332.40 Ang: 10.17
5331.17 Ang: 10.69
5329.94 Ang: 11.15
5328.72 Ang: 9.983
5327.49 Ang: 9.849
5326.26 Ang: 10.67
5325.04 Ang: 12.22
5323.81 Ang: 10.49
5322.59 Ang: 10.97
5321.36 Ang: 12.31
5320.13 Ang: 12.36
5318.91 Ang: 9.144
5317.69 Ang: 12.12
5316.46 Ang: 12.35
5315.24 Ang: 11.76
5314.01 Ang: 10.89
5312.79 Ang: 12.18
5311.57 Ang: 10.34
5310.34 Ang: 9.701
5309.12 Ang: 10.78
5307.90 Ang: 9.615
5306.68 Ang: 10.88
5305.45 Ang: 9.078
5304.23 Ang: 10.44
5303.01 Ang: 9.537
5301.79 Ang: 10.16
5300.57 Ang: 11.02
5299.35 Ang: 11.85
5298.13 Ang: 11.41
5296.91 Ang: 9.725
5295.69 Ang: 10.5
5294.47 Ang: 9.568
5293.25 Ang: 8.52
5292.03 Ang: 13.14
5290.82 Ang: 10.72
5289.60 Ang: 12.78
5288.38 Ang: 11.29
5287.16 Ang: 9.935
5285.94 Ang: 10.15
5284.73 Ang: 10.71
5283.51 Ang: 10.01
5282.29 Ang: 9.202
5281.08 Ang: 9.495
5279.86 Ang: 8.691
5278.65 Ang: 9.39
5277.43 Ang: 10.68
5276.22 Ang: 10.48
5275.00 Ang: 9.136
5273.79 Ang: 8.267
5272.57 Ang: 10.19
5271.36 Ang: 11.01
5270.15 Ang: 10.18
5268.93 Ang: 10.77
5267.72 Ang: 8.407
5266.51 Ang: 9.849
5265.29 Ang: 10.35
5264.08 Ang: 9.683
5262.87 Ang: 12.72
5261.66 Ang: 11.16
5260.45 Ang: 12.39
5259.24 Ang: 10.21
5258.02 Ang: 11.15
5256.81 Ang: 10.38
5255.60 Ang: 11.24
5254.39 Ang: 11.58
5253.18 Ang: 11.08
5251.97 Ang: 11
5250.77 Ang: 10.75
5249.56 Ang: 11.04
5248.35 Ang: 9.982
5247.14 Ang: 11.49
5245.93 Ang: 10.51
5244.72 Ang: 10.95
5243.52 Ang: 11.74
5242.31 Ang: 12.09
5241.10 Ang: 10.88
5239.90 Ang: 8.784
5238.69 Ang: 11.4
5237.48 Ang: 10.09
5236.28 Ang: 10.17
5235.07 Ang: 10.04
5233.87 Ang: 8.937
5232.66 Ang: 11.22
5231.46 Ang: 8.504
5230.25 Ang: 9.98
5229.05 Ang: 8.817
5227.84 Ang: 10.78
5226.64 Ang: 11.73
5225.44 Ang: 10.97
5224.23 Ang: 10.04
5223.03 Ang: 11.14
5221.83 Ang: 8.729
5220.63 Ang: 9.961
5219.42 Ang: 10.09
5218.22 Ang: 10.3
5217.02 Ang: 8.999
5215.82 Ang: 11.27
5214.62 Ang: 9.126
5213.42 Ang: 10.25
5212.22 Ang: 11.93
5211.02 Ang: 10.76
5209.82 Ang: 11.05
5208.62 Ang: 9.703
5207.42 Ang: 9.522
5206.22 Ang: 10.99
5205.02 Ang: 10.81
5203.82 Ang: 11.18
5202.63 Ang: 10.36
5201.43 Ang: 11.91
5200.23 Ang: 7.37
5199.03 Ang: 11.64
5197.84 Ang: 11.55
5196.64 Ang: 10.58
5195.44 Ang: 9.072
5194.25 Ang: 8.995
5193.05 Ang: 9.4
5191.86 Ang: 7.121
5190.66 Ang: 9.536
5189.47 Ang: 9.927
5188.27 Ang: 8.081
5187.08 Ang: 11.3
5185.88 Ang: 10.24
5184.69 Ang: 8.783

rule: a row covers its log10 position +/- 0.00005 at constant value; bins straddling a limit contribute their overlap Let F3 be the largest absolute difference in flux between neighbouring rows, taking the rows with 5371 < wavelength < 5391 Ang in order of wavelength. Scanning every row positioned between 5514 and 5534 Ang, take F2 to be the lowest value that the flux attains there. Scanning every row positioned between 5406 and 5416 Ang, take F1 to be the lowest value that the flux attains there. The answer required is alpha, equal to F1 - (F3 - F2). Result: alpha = -1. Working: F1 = 7.929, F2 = 8.165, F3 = 17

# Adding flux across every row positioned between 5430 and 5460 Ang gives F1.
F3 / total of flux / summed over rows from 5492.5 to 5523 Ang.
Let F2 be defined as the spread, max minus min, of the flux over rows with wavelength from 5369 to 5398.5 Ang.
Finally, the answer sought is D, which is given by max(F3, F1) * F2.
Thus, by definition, 4581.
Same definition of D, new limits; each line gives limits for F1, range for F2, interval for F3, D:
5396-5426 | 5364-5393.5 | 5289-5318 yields 4598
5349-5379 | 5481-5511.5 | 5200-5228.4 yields 3351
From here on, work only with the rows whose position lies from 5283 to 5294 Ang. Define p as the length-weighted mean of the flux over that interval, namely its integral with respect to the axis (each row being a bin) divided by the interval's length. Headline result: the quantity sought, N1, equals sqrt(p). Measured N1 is 3.29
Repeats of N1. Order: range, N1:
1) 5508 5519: 3.16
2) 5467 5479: 3.34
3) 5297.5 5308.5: 3.23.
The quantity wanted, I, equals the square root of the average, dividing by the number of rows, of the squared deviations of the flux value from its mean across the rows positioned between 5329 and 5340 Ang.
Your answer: 0.7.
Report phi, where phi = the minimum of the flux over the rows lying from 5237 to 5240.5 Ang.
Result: 8.784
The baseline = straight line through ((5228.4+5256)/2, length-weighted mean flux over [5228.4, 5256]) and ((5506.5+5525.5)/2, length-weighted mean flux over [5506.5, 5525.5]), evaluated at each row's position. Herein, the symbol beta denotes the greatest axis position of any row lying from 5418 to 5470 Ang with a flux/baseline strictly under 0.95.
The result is 5461.63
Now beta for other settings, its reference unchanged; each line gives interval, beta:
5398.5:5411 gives 5406.58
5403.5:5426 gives 5425.29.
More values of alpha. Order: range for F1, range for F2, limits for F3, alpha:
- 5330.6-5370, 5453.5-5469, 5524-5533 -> 9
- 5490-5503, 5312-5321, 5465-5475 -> 1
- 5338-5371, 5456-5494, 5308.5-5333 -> 7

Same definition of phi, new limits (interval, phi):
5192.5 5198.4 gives 8.995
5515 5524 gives 8.165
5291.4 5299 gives 8.52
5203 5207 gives 10.81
